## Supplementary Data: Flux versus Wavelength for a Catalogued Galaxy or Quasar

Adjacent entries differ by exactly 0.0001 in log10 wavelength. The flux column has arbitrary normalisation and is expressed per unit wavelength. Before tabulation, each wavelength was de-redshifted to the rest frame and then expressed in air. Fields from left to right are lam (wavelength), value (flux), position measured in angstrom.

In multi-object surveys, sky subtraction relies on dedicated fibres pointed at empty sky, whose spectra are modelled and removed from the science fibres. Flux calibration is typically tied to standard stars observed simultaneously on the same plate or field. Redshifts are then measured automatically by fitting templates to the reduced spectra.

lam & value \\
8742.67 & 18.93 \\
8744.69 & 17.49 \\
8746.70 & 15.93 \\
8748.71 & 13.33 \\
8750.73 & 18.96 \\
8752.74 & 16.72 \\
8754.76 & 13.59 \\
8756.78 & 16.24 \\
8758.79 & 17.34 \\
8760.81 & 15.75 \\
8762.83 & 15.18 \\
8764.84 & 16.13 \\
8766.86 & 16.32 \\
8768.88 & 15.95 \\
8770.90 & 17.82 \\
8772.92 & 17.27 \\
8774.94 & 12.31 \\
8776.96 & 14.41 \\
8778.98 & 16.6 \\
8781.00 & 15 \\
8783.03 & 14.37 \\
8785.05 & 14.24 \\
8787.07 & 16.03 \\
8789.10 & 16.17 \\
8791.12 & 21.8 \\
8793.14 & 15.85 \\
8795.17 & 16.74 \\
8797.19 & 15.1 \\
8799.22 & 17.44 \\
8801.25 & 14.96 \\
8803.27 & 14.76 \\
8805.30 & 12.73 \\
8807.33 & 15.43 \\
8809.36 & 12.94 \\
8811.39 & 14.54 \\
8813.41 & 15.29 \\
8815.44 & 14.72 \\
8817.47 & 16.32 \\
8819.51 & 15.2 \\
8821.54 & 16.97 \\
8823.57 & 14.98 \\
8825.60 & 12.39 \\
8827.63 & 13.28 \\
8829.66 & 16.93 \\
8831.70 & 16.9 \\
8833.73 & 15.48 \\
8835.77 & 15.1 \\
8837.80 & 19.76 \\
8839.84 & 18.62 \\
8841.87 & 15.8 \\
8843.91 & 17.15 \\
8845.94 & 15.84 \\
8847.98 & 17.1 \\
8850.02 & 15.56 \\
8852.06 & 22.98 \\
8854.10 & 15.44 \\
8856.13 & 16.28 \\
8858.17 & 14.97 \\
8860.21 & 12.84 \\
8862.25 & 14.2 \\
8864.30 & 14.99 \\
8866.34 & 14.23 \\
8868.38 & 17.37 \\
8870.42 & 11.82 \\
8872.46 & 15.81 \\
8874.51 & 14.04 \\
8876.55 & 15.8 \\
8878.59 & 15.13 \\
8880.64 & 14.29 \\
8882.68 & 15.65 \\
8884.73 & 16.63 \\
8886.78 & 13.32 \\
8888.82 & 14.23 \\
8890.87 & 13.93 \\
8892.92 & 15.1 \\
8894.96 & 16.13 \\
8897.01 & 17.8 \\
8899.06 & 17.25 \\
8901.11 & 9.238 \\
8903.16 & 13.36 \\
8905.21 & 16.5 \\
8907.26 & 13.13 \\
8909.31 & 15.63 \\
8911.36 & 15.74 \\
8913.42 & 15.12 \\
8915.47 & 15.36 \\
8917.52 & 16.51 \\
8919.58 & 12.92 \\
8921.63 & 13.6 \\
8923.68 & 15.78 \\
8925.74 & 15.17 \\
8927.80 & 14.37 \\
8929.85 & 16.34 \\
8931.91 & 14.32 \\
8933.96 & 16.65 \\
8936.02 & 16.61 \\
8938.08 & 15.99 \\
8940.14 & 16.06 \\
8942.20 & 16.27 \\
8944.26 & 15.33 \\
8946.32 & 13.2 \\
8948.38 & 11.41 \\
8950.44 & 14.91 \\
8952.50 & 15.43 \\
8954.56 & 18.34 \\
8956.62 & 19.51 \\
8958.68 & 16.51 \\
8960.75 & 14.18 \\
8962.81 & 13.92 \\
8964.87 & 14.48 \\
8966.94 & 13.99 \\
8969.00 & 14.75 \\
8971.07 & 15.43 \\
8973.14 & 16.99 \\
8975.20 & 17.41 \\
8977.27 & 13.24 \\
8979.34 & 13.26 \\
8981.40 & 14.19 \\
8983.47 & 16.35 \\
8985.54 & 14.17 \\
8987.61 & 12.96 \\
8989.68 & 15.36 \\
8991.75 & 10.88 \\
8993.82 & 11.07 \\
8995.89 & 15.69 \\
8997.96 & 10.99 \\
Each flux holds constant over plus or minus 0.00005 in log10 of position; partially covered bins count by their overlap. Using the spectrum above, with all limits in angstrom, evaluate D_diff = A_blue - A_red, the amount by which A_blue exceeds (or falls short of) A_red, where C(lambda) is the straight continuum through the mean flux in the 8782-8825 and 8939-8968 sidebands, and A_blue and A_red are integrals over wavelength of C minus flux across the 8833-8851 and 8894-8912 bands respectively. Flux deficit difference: -30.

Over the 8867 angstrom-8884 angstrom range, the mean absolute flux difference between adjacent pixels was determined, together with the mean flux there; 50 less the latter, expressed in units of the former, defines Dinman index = 15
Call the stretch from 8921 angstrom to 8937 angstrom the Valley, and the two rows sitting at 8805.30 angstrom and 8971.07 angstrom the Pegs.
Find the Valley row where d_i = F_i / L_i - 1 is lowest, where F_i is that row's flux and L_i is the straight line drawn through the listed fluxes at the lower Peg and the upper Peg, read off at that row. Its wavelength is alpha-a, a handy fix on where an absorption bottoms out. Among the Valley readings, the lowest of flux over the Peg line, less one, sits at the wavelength 8921.63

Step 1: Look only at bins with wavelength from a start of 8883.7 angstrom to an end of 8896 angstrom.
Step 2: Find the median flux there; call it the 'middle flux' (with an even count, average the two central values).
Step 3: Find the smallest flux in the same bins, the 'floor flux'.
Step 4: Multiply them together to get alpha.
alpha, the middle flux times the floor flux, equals 195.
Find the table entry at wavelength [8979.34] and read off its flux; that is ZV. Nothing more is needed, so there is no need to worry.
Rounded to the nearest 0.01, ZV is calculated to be 13.26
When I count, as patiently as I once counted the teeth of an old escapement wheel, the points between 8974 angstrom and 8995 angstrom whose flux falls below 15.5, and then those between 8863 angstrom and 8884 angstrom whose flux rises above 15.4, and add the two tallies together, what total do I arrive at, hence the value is 12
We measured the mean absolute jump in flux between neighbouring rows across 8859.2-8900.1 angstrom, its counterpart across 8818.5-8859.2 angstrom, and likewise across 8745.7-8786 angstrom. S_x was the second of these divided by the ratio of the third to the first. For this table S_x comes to 2.10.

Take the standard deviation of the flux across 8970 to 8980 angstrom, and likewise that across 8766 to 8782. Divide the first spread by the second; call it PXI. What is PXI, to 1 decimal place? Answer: 1.1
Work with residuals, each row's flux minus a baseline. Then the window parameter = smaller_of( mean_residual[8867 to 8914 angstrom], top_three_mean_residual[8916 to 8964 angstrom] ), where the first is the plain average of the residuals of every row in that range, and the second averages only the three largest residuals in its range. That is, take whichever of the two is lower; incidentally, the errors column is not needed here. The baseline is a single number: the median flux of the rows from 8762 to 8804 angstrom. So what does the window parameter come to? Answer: -1.04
